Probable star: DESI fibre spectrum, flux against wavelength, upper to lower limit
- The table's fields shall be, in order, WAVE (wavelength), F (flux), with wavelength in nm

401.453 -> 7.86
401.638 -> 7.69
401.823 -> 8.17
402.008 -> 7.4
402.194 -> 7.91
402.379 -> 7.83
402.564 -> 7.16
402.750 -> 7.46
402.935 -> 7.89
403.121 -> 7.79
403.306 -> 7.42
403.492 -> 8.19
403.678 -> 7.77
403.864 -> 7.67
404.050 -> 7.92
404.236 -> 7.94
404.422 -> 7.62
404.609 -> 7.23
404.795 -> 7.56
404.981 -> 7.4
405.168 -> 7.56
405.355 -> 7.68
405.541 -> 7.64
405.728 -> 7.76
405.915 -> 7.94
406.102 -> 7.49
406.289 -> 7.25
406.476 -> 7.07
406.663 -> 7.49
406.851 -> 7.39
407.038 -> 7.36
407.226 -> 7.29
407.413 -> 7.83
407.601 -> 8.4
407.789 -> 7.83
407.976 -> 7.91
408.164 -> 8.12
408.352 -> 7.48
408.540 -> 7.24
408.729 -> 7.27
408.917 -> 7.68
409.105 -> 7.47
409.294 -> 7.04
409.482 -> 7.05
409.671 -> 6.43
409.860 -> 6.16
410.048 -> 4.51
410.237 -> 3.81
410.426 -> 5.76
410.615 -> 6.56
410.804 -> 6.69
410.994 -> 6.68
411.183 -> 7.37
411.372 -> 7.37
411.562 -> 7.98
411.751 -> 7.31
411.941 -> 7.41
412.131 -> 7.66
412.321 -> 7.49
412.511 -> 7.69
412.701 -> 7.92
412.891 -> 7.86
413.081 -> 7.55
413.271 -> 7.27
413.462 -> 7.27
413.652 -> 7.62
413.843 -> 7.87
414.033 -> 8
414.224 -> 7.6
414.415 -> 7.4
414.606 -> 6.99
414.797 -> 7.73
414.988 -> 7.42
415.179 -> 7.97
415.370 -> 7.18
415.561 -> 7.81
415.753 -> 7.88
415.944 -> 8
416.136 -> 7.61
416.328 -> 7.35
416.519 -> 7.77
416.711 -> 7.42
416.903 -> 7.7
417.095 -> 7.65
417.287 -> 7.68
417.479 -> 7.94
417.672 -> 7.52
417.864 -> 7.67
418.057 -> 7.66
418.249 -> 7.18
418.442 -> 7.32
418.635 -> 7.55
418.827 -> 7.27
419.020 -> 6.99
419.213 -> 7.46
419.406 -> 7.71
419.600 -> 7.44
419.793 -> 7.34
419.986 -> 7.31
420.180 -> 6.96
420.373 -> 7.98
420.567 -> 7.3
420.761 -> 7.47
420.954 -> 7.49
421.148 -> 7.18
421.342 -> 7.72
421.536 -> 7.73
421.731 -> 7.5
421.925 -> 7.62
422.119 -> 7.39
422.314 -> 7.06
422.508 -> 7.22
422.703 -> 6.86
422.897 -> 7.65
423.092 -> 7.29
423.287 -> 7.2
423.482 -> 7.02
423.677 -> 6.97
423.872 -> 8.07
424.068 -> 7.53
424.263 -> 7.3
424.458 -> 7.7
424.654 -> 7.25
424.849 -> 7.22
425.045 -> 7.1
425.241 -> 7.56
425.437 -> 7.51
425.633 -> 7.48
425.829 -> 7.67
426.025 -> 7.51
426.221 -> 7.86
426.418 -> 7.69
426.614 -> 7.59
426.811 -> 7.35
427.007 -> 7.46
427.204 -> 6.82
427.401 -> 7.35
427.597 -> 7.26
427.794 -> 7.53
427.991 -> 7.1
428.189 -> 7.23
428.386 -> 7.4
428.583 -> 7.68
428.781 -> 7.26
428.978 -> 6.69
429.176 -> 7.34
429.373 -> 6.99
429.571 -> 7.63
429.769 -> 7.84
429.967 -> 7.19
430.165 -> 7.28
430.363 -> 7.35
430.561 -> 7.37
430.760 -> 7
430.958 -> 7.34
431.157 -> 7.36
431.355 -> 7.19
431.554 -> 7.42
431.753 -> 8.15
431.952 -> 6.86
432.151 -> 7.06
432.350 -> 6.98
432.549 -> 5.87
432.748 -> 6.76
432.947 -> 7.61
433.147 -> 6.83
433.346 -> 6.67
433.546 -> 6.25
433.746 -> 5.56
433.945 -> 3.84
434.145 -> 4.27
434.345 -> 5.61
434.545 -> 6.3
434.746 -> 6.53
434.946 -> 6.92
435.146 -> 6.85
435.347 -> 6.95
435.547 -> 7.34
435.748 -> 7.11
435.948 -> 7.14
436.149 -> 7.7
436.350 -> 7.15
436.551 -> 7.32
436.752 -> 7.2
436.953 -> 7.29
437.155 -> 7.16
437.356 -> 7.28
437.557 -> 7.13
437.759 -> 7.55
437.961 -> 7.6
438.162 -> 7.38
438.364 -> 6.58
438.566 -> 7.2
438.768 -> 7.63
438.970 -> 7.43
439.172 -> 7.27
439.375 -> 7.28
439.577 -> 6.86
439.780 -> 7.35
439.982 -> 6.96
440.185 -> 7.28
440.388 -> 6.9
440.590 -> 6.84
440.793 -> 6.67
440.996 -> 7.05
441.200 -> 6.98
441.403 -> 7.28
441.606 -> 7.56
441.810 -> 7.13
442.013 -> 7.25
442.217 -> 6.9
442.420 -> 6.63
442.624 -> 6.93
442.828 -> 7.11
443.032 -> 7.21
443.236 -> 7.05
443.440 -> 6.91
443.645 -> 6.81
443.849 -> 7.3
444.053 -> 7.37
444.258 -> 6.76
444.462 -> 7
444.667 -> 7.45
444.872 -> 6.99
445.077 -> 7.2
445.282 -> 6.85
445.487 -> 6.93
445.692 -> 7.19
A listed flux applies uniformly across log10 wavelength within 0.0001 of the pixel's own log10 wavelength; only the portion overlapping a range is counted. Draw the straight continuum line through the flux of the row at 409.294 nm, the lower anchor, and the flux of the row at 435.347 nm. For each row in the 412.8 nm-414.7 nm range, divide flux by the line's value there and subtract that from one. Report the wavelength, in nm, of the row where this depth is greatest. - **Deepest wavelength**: 414.606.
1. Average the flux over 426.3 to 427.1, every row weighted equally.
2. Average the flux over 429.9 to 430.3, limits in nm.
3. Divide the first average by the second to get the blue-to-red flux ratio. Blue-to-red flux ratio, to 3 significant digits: 1.04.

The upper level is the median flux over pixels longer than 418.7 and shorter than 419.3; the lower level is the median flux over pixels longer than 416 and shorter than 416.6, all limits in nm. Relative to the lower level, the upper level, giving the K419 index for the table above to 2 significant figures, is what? 0.96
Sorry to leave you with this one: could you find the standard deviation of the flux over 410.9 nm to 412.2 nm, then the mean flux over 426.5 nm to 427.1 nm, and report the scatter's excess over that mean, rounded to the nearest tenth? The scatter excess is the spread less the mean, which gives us -7.1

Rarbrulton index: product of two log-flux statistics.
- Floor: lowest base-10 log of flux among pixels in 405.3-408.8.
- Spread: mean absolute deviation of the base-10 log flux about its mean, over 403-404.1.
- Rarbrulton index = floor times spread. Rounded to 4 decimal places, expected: 0.0082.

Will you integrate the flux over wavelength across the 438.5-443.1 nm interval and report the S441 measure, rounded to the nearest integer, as 33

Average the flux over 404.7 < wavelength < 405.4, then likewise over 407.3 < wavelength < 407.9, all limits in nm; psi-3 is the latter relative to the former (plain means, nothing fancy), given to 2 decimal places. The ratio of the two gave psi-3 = 1.06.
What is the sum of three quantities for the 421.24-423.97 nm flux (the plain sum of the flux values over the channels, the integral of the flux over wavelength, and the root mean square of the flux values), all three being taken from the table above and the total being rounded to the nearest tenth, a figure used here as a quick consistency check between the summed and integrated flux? 130.8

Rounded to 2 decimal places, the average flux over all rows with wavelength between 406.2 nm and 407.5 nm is 7.38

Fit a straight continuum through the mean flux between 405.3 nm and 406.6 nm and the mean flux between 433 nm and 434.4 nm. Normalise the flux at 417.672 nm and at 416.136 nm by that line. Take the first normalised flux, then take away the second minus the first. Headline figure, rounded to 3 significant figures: 1.12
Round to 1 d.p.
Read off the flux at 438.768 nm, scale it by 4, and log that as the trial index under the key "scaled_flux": 30.5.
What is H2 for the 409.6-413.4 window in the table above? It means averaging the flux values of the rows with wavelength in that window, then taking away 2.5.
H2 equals 4.4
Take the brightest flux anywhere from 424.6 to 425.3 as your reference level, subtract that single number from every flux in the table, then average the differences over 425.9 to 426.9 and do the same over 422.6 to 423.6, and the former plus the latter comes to -0.32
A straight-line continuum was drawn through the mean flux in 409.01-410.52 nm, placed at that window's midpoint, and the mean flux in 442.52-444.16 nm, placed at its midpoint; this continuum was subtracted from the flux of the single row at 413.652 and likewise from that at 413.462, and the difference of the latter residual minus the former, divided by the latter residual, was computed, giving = -0.31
